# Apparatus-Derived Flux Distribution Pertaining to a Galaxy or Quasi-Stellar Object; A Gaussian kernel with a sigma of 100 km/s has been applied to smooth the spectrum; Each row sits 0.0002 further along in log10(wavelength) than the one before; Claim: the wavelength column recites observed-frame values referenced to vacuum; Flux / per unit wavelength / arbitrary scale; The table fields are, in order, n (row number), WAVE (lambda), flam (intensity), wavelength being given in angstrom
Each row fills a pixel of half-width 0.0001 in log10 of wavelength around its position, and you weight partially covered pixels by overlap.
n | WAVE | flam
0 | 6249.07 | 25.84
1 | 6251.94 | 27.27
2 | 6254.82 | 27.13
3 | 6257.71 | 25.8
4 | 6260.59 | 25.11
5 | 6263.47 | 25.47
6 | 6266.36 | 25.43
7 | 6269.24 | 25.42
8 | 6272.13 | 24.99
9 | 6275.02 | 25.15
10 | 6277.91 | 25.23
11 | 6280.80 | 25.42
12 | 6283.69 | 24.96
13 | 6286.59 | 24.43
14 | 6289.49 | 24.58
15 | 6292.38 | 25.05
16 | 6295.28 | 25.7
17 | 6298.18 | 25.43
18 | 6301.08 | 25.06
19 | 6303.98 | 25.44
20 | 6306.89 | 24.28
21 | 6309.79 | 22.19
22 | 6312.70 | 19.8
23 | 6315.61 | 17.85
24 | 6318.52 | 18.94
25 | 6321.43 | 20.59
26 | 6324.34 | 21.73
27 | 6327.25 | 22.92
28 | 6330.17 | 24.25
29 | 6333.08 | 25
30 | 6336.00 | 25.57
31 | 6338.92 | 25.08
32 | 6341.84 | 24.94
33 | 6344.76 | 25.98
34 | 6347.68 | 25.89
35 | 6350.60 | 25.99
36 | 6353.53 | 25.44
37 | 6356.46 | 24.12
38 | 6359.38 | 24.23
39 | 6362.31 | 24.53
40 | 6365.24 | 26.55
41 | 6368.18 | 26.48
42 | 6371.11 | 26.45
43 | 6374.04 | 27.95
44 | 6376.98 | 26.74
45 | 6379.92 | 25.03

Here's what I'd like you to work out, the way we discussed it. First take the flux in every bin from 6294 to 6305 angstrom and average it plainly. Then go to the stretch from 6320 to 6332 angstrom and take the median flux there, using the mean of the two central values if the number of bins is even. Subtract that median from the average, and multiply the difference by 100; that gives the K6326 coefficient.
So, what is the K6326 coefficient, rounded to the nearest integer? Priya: 308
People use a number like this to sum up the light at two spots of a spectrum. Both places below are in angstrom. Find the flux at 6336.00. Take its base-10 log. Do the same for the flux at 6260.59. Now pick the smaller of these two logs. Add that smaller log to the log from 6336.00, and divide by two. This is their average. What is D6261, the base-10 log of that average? 0.1473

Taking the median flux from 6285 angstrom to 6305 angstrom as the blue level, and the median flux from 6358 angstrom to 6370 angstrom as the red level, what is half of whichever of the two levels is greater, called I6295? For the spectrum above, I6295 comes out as 12.75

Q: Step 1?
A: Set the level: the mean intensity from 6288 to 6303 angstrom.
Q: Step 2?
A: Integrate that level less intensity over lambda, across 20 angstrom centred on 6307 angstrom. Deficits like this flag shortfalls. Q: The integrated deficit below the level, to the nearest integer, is 47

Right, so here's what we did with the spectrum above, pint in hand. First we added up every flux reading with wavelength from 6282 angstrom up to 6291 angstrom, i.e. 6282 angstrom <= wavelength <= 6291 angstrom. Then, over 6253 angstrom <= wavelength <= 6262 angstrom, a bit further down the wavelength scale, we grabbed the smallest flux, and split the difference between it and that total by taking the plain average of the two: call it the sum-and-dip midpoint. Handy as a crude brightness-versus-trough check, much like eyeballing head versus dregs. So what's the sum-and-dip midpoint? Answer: 50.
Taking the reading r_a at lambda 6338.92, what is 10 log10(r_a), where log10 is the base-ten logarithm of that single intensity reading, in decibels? 14.0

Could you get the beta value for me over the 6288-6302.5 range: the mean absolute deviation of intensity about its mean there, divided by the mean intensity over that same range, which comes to 0.013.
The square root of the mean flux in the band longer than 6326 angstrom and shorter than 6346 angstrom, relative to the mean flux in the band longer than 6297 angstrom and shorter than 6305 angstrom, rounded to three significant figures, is 0.197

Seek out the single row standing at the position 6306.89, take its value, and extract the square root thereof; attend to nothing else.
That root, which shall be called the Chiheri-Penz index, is 4.93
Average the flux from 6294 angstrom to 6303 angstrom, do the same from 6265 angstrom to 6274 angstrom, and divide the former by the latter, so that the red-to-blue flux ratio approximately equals 1.00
